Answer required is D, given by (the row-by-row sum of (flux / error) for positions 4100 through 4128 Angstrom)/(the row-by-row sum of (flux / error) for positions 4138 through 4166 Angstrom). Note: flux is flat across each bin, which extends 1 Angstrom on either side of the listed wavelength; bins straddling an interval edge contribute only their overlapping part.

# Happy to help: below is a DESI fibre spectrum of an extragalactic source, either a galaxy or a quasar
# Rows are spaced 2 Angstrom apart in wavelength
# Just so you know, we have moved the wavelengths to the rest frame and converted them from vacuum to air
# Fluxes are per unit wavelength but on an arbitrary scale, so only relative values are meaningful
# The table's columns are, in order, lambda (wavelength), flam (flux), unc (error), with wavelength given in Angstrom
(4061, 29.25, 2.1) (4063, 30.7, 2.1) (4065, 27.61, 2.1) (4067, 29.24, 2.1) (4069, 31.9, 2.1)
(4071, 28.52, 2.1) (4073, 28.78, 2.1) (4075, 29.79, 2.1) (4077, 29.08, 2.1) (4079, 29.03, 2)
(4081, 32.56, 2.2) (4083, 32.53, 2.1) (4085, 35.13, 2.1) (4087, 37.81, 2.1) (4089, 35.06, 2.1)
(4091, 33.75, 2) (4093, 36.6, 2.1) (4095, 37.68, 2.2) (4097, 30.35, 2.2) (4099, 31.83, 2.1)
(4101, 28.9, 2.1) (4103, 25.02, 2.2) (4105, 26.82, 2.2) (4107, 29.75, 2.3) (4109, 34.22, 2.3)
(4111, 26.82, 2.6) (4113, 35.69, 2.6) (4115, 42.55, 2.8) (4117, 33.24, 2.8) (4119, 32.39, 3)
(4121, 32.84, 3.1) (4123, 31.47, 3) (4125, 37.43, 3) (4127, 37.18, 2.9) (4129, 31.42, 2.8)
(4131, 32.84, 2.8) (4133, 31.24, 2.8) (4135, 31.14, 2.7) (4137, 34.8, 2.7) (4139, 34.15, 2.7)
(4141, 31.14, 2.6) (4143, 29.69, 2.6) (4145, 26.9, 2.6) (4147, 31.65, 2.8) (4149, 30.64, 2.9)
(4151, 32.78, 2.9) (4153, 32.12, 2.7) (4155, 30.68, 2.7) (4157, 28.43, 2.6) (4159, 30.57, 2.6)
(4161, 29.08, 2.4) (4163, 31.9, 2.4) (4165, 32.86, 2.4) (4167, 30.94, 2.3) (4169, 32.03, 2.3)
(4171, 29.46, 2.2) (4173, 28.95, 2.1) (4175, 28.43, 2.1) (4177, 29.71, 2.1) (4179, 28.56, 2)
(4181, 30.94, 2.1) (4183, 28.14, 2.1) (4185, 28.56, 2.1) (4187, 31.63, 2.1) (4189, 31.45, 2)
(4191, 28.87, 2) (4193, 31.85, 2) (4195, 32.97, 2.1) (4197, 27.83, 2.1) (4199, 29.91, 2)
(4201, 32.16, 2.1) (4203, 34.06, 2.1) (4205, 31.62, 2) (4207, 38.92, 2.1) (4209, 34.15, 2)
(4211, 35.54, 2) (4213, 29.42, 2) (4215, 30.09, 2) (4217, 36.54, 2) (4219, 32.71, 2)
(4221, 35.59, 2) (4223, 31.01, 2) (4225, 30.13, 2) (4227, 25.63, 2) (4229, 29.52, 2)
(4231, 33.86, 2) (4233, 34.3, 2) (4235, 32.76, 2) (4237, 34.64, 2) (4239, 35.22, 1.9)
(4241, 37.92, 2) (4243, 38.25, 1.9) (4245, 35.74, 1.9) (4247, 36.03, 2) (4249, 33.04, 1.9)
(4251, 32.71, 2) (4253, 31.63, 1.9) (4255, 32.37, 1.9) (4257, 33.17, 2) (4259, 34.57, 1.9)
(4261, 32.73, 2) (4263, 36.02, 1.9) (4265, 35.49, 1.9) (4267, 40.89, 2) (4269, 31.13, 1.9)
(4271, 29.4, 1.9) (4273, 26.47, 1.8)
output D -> 1.05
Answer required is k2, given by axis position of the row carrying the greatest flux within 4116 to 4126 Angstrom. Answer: 4125 Angstrom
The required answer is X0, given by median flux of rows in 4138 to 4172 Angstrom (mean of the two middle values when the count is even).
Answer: 30.9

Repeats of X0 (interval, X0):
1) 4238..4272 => 34.6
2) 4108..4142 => 32.8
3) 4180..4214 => 31.6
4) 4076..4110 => 32.5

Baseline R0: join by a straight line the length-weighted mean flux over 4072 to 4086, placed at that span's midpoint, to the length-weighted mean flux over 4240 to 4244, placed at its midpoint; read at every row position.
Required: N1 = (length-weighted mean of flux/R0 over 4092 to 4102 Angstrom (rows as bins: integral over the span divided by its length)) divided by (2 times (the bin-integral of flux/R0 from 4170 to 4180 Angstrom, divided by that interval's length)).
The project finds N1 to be 0.63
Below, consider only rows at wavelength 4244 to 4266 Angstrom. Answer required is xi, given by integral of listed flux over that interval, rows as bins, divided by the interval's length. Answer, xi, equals 34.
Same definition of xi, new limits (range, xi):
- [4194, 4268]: 33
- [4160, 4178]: 30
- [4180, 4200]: 30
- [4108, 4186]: 32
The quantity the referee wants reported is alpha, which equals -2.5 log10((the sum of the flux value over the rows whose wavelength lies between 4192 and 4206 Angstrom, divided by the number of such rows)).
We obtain -3.75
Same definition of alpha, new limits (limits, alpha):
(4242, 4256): -3.84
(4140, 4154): -3.72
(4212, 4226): -3.77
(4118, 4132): -3.82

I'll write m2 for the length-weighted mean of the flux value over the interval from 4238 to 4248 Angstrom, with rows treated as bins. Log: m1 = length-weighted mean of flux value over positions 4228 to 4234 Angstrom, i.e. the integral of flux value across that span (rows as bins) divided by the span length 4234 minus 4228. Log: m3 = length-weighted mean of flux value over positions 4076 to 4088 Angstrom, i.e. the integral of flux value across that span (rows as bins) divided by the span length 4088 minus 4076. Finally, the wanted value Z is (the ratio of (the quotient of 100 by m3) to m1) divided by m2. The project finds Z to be 0.0026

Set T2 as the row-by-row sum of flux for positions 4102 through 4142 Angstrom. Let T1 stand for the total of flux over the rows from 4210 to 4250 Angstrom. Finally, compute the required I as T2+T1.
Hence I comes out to 1320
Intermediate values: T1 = 668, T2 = 652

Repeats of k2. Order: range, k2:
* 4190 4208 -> 4207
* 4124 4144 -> 4125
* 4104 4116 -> 4115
